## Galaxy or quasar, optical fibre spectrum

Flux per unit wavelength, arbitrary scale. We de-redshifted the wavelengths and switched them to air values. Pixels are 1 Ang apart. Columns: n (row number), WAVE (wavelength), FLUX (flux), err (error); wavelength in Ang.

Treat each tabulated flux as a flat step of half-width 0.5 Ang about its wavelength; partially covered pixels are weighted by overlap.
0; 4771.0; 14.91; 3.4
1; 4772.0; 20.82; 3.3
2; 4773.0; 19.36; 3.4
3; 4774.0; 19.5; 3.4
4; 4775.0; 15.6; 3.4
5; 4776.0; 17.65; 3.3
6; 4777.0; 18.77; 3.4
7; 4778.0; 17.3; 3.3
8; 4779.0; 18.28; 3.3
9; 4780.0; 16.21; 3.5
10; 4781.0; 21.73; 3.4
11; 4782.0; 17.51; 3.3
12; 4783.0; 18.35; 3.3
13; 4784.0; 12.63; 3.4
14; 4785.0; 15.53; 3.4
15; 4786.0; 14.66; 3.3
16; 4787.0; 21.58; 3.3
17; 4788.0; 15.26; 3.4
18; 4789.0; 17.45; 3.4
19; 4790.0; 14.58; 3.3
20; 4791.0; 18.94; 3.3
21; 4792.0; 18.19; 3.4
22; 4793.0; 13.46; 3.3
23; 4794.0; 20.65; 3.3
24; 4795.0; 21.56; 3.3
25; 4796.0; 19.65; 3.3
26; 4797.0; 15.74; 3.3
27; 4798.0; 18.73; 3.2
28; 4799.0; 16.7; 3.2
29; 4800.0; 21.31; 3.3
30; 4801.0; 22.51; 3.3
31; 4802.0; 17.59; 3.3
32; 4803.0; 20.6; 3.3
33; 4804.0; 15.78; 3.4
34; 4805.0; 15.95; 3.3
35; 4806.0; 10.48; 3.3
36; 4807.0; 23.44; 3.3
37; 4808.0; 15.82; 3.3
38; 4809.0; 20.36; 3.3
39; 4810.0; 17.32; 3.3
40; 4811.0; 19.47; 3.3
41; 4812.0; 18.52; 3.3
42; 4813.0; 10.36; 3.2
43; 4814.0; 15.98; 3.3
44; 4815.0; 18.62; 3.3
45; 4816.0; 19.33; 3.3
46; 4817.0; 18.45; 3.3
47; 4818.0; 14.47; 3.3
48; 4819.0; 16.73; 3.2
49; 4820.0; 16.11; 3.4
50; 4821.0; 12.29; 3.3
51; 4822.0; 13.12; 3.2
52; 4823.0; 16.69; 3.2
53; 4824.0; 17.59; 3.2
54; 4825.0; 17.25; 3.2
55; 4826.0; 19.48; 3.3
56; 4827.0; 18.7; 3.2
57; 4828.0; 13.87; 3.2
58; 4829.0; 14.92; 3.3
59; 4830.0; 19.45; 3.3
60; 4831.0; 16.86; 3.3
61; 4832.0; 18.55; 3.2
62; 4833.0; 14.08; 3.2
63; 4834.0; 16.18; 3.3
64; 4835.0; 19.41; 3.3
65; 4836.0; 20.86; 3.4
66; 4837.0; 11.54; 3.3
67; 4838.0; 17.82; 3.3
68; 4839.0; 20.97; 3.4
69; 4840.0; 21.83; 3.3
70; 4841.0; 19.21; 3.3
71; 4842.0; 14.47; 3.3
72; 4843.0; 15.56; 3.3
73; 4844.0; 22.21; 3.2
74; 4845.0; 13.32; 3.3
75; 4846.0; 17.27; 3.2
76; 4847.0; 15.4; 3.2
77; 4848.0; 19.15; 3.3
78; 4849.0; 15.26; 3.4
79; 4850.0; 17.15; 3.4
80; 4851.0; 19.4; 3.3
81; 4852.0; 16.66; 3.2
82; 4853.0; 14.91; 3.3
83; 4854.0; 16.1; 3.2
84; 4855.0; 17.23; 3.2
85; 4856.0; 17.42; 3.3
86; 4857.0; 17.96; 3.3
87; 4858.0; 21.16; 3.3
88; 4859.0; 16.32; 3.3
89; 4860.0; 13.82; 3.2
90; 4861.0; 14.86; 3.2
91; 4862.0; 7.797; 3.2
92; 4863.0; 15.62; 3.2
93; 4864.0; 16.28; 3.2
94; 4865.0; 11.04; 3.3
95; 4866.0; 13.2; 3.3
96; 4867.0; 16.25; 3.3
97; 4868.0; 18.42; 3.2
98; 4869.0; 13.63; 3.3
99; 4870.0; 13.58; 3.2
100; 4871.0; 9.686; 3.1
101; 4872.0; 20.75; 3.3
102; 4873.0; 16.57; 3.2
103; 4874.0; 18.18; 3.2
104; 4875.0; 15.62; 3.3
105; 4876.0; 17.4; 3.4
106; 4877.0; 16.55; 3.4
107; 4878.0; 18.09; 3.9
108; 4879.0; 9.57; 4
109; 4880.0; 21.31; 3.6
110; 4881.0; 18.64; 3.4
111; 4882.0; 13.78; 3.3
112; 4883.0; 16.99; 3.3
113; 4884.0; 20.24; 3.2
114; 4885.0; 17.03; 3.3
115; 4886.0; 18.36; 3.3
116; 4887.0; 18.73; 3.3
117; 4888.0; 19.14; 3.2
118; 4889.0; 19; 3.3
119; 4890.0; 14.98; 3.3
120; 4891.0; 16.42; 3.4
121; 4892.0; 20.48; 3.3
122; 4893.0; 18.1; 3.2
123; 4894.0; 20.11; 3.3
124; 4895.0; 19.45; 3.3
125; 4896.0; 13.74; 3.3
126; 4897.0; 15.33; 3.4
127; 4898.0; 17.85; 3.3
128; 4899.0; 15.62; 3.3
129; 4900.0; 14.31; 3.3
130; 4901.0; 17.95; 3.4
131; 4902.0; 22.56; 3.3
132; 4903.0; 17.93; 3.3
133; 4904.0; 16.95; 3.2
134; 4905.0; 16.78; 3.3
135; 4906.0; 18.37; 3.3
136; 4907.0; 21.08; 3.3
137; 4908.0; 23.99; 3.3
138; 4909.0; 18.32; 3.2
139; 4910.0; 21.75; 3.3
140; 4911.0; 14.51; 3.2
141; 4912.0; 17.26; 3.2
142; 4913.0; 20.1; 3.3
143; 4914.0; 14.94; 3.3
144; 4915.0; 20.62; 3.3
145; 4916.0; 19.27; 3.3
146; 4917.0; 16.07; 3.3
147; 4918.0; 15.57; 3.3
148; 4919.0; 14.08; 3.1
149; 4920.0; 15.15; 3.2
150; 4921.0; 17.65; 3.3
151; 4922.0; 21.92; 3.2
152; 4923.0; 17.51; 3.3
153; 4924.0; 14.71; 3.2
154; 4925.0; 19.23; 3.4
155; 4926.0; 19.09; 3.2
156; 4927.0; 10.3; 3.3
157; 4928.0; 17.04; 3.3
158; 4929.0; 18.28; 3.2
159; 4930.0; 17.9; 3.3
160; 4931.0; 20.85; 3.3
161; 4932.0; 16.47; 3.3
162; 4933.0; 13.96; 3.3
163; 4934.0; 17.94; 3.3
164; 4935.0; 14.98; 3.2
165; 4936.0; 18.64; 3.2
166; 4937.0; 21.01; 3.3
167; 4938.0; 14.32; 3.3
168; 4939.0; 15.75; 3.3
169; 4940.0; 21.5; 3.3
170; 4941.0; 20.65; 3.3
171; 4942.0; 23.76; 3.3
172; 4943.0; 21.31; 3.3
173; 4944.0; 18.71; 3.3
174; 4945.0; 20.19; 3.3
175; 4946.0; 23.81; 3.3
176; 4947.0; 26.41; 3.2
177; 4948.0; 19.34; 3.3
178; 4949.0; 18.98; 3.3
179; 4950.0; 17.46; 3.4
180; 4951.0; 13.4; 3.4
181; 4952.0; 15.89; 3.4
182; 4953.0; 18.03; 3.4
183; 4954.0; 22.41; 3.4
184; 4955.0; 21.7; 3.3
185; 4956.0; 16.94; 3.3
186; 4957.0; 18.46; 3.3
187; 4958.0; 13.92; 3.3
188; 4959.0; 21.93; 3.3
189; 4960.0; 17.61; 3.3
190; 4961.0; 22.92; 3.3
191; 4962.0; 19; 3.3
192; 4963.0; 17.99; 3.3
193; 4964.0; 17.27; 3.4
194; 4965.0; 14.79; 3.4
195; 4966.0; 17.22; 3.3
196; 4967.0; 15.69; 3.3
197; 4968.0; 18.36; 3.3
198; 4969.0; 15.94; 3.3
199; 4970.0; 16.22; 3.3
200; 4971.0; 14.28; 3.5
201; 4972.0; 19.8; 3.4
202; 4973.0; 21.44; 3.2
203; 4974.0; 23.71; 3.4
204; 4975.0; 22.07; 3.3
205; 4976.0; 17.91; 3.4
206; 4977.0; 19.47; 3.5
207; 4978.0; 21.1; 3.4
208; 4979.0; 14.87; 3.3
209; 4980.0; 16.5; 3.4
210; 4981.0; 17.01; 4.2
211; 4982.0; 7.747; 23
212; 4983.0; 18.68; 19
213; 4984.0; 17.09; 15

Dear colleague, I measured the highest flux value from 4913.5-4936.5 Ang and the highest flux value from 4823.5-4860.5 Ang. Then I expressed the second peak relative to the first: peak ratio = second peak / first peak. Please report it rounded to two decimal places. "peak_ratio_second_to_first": 1.01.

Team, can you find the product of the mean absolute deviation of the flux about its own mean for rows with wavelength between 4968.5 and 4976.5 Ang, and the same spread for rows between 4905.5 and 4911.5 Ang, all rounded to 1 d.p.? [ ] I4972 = 7.4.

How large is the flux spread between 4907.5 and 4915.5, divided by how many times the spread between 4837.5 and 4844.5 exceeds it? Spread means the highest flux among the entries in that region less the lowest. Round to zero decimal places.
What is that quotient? 12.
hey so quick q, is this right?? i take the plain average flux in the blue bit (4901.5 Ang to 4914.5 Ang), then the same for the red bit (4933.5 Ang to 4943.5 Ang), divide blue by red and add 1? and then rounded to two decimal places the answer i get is 1.99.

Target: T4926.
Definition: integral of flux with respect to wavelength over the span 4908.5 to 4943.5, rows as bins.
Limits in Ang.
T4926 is 622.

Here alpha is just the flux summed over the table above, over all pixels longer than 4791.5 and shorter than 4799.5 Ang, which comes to 145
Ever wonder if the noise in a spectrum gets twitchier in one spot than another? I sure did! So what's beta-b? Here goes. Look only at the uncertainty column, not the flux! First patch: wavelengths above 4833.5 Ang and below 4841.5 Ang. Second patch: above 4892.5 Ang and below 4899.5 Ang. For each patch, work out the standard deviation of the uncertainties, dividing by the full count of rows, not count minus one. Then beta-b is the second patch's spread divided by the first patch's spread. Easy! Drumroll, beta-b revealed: 1.23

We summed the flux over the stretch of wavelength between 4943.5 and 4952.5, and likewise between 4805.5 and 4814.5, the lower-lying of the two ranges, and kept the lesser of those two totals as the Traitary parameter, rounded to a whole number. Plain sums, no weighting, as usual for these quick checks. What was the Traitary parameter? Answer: 152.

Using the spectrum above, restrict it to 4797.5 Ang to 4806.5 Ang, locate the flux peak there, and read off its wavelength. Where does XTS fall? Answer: 4801.0 Ang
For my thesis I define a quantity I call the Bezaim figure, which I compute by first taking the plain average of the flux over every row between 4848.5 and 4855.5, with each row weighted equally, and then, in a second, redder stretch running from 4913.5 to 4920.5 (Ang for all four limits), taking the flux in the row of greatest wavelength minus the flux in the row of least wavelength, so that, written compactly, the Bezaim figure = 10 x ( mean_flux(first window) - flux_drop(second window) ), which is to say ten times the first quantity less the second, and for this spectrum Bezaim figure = 165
